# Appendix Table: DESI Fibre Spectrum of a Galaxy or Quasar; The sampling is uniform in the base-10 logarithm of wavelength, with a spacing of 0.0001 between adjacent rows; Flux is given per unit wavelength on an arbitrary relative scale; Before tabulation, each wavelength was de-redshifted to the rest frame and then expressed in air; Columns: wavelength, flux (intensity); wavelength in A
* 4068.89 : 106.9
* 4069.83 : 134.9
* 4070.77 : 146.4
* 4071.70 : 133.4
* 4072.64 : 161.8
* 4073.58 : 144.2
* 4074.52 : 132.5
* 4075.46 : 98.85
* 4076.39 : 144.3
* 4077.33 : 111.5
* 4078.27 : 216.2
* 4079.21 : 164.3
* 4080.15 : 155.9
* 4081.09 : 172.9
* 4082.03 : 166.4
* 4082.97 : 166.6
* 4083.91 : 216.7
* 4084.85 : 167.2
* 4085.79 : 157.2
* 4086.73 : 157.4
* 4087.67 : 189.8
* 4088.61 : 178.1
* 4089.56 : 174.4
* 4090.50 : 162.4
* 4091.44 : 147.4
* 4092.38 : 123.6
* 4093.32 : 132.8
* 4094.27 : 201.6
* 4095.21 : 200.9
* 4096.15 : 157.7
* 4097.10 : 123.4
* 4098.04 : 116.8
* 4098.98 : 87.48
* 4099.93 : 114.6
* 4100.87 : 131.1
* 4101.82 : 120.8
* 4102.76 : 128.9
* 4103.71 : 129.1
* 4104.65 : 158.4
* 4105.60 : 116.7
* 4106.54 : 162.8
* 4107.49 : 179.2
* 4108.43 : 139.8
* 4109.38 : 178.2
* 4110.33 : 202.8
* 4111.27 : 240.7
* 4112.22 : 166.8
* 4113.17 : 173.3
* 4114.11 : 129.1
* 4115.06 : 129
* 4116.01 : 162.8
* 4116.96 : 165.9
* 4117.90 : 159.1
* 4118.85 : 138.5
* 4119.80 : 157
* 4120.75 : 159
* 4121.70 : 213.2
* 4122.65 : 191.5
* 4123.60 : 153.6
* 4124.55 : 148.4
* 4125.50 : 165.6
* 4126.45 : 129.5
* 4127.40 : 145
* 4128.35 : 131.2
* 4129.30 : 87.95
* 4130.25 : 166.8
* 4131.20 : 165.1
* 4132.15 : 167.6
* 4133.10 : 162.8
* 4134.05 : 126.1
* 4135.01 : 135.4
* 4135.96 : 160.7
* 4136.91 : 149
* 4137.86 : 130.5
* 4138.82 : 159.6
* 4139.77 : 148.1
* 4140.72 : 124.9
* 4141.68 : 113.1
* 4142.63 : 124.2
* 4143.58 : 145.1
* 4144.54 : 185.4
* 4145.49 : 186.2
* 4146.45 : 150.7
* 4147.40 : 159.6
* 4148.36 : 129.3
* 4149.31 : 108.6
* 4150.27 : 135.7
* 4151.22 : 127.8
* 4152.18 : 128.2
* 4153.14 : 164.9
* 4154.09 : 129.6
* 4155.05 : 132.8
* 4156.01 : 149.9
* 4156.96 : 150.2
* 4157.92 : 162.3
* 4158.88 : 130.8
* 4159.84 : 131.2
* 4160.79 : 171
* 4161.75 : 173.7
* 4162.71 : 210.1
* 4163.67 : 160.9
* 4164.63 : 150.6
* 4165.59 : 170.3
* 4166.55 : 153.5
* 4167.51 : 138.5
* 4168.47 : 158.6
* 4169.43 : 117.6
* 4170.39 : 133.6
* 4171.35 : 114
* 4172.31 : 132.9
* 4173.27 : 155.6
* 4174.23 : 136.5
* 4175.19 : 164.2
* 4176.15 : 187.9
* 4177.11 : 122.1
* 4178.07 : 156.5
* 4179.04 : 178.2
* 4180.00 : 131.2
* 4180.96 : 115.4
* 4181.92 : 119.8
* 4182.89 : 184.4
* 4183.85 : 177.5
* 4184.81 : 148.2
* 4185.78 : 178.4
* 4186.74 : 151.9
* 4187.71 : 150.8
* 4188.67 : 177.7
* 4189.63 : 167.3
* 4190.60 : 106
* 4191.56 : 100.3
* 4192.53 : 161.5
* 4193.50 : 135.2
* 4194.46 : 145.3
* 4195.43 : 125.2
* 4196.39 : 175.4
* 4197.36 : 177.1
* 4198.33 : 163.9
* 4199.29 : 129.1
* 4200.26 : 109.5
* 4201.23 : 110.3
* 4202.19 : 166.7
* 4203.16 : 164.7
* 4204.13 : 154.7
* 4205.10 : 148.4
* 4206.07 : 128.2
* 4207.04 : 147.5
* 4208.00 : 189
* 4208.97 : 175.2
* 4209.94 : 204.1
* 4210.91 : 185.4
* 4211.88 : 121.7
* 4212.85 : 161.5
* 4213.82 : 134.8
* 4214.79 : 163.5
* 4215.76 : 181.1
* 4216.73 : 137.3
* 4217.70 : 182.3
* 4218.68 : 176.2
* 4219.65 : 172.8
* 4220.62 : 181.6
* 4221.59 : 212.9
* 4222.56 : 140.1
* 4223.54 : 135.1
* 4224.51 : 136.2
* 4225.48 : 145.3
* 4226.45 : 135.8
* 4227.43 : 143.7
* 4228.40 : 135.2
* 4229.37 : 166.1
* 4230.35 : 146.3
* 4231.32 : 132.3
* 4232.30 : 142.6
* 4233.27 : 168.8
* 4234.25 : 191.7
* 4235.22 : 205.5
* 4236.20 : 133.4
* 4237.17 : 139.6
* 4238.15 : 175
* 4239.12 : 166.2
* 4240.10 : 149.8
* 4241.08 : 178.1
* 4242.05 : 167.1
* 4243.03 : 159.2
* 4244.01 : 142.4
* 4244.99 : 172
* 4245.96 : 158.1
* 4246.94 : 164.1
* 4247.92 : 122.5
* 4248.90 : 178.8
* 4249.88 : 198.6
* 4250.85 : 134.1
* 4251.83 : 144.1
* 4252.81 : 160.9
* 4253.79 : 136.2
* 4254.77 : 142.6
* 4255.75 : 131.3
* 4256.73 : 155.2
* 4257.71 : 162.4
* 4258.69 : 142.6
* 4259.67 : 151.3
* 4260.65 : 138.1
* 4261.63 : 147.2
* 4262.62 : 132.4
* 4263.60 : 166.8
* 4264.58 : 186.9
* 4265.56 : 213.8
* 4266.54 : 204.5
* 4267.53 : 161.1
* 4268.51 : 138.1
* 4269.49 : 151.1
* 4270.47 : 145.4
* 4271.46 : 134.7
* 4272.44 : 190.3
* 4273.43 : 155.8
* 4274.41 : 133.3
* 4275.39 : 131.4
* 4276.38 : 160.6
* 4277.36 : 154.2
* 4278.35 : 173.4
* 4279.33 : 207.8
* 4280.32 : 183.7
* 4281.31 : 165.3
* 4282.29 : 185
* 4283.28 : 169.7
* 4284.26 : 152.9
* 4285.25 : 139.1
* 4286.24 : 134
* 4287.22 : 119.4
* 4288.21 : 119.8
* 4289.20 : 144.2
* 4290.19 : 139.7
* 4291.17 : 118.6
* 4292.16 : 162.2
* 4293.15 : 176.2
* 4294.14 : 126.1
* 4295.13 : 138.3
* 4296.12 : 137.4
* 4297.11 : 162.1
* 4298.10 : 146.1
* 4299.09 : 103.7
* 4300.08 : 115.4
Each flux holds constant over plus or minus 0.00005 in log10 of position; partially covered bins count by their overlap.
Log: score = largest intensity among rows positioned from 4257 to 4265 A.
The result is 186.9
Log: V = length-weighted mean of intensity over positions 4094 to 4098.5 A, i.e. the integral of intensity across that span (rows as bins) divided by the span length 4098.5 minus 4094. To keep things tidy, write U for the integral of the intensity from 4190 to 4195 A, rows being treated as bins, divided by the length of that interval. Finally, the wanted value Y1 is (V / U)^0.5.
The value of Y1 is 1.10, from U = 130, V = 158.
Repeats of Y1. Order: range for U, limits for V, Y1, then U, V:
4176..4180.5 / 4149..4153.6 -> 0.94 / 153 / 134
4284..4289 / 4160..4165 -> 1.14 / 133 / 171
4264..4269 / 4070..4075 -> 0.89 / 181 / 143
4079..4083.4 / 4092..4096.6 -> 1.00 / 165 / 164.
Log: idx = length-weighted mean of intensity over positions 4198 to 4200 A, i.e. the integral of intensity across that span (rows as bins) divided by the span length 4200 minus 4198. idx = 141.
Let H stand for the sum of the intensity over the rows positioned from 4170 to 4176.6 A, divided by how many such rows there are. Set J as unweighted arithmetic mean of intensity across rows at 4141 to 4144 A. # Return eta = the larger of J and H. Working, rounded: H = 146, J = 127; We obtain 146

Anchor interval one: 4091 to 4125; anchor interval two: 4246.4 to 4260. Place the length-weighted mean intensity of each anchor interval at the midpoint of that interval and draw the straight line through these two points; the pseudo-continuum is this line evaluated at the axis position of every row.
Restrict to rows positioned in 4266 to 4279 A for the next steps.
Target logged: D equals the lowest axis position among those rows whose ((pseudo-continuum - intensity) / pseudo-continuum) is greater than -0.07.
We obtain 4267.53 A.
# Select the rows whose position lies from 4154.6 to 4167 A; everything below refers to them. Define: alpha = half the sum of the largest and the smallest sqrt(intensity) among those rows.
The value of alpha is 13.0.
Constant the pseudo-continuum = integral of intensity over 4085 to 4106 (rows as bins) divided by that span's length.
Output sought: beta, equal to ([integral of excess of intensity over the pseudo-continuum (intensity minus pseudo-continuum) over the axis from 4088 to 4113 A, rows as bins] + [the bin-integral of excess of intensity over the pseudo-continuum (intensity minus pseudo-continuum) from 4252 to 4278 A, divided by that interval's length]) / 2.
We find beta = 93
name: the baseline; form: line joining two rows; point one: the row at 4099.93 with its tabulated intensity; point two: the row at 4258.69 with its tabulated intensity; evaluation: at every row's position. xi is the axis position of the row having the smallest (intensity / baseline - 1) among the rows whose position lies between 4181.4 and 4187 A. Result 4181.92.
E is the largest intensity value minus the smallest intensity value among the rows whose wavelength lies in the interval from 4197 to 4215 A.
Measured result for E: 95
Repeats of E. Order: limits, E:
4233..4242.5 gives 72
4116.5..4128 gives 84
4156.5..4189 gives 96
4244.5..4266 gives 91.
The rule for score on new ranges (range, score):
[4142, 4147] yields 186.2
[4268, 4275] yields 190.3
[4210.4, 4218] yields 185.4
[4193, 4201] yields 177.1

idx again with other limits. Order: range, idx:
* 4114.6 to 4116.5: 146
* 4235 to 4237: 160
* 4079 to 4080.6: 159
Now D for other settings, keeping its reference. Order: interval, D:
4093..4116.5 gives 4093.32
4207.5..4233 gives 4211.88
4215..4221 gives 4216.73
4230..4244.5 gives 4230.35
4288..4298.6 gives 4288.21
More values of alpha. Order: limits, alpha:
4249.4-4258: 12.8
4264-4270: 13.2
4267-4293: 12.7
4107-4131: 12.4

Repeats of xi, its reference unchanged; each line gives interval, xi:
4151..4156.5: 4151.22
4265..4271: 4268.51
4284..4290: 4287.22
